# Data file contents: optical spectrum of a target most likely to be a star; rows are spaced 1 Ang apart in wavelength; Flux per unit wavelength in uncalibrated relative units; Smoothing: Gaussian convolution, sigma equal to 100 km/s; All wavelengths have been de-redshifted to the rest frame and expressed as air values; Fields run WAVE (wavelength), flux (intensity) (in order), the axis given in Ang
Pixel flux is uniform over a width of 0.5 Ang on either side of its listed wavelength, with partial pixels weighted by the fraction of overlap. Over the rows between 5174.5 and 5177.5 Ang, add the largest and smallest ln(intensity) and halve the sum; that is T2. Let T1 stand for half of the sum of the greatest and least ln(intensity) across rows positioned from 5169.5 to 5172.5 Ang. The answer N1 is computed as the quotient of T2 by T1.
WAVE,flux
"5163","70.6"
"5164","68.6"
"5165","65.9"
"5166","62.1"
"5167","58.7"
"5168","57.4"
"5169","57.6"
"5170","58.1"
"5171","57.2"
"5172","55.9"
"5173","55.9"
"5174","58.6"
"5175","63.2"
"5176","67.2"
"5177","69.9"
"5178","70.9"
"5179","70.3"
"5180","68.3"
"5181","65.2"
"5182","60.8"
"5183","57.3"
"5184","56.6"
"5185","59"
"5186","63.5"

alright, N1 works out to 1.038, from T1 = 4.04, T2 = 4.20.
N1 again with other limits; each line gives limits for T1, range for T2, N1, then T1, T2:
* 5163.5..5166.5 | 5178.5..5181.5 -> 1.009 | 4.18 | 4.22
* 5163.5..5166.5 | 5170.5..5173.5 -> 0.966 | 4.18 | 4.04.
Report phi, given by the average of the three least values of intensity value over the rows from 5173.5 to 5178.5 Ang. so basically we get 63.0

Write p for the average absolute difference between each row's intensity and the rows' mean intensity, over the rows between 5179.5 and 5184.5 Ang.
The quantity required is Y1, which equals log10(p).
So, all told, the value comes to 0.61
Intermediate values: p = 4.09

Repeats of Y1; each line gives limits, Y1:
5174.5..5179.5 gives 0.39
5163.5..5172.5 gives 0.55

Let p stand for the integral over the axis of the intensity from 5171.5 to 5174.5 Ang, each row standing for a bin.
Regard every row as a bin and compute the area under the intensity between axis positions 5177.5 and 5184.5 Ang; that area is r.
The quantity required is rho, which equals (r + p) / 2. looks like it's 310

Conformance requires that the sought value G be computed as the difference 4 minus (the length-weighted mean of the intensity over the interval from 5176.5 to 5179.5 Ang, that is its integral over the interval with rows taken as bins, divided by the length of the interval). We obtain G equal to -66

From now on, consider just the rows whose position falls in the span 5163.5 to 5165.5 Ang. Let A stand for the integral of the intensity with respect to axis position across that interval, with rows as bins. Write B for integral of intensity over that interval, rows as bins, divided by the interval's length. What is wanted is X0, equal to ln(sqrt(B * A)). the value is 4.55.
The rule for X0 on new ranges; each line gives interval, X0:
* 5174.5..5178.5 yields 4.91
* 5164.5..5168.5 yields 4.80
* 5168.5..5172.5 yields 4.74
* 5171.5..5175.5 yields 4.76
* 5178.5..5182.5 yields 4.89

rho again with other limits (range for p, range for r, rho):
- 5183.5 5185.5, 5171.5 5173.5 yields 114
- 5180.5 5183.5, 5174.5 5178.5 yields 227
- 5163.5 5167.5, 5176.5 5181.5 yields 300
